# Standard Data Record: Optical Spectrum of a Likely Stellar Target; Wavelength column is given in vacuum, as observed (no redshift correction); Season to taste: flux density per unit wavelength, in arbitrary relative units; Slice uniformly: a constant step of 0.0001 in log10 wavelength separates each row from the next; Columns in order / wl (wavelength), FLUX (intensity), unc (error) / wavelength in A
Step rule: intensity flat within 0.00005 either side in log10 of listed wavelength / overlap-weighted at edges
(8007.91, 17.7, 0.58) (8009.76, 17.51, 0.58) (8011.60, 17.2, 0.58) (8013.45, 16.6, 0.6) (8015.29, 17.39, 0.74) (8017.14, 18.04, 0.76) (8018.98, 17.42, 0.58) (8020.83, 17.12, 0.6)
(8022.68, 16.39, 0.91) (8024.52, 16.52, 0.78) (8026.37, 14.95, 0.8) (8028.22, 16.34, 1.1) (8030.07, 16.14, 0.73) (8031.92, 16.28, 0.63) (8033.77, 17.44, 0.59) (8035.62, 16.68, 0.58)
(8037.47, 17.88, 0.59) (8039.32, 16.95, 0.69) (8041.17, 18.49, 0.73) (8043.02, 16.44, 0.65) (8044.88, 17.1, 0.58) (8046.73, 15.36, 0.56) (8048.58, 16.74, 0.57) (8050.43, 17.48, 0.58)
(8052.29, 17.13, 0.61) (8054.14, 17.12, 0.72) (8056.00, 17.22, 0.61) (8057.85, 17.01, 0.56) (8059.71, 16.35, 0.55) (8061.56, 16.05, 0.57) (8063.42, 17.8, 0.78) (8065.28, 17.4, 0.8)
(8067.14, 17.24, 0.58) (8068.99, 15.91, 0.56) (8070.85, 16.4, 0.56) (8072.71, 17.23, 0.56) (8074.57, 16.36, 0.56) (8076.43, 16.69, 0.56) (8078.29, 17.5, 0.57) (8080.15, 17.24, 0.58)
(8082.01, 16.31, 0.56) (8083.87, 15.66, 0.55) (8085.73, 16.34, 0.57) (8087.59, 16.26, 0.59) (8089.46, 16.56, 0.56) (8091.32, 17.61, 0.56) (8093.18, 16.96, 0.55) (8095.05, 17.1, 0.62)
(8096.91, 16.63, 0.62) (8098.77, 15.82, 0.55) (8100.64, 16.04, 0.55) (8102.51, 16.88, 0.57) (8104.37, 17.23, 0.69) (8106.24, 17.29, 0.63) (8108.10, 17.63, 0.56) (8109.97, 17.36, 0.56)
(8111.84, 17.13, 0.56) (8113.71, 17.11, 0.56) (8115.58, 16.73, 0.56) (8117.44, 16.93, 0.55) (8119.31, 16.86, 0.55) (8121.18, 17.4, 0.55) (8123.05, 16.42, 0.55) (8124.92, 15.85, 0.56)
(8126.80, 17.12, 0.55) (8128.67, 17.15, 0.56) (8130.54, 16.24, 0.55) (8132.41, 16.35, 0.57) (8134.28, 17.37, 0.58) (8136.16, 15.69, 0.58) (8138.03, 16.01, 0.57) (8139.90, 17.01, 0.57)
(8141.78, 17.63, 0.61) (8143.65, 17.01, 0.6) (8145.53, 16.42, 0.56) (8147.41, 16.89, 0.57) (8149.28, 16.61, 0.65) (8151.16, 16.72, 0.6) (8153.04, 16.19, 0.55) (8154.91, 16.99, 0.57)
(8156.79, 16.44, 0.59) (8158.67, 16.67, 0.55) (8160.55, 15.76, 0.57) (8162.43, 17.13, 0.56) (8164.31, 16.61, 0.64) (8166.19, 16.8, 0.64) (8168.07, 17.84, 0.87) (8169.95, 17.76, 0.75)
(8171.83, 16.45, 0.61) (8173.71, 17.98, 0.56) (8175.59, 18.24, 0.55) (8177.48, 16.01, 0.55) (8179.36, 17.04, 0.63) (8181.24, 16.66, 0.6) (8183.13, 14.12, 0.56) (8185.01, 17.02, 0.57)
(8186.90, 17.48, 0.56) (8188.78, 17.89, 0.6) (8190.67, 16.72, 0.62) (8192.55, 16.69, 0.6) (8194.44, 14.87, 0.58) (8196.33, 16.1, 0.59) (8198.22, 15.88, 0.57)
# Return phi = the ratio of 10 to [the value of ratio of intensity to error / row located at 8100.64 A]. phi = 0.343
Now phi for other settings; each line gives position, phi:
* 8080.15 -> 0.336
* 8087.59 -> 0.363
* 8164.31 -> 0.385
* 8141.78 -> 0.346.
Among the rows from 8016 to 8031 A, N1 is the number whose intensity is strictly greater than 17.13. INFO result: 2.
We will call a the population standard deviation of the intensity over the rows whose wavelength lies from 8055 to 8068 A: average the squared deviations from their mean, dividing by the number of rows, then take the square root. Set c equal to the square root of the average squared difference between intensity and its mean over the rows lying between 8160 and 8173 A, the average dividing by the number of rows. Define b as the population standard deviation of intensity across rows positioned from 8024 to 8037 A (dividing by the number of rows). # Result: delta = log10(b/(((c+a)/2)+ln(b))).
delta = 0.44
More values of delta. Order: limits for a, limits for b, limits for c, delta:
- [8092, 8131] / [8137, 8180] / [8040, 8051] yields 0.35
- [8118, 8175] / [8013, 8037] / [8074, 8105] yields 0.42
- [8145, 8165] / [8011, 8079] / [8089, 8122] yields 0.96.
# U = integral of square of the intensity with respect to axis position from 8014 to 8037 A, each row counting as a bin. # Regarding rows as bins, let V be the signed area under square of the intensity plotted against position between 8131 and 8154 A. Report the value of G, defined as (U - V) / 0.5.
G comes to 162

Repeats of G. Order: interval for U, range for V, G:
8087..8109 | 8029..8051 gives -106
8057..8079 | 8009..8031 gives 21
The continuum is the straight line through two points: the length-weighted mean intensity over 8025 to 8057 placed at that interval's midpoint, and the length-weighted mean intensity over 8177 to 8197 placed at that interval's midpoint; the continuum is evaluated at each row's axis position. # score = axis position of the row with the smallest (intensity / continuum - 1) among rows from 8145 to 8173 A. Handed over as 8160.55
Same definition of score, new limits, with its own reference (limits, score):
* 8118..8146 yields 8136.16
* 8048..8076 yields 8068.99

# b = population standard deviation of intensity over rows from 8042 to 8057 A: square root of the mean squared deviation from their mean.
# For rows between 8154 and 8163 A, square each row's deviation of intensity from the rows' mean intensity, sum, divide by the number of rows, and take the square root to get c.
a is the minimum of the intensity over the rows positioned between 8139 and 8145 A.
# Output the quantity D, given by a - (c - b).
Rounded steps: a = 17.01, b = 0.63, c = 0.5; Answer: 17.15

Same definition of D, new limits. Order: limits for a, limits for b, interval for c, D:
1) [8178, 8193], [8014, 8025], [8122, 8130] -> 14.14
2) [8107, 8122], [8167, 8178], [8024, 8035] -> 16.84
